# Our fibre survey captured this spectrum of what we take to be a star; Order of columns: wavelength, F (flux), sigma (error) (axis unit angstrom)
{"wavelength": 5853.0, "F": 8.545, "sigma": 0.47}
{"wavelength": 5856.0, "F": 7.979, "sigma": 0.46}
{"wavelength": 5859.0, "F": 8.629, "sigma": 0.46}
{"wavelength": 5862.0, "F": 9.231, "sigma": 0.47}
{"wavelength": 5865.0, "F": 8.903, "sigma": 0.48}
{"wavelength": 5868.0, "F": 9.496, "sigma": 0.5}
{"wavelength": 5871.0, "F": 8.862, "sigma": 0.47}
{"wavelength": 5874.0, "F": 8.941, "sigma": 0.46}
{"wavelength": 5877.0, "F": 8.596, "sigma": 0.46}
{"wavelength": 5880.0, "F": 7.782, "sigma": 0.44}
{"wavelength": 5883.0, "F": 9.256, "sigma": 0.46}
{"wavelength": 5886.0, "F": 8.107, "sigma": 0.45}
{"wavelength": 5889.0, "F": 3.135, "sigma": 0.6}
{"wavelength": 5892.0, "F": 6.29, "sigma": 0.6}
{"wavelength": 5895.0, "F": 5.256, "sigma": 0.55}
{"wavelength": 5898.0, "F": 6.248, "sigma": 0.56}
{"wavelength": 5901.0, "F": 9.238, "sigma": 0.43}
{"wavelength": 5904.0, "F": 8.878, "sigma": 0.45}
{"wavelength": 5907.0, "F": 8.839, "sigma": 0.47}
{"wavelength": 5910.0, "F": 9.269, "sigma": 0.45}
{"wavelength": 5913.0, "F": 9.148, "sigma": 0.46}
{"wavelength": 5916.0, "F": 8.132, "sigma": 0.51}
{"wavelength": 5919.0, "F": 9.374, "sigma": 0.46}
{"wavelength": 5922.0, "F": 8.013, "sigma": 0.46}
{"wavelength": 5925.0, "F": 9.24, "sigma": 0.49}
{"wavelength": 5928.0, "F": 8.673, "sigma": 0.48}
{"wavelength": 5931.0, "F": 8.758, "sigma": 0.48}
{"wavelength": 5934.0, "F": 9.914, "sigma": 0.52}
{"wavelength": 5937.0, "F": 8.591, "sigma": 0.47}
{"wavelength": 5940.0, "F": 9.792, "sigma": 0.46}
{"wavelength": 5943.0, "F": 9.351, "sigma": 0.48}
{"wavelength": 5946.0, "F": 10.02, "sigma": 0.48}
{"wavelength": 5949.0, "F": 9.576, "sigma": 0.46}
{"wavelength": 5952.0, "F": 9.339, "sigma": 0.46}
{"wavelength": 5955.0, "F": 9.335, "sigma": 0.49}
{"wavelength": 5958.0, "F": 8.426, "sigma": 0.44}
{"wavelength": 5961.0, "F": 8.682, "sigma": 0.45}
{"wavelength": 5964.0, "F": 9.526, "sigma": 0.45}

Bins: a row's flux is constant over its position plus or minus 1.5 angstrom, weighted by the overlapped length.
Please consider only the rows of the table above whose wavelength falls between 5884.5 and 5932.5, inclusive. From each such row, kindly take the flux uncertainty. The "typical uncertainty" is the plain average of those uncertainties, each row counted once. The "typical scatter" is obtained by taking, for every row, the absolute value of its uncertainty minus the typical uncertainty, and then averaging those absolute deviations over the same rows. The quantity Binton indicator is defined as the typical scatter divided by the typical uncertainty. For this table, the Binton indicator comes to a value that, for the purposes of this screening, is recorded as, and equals 0.089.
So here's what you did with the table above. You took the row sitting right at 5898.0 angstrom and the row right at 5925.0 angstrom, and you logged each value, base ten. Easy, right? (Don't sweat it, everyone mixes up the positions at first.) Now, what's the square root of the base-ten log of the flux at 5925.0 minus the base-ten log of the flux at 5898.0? 0.41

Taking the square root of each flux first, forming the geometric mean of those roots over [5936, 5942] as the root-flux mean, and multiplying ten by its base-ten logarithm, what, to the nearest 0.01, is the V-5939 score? 4.81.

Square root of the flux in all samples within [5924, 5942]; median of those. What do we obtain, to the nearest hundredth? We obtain 3.00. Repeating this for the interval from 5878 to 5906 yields 2.79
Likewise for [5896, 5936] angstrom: 2.98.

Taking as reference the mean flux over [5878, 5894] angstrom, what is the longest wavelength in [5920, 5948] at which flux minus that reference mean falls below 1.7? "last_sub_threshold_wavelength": 5937.0 angstrom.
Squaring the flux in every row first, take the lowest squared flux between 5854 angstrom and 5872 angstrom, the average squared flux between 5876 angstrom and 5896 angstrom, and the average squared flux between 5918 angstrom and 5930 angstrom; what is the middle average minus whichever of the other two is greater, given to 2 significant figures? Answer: -26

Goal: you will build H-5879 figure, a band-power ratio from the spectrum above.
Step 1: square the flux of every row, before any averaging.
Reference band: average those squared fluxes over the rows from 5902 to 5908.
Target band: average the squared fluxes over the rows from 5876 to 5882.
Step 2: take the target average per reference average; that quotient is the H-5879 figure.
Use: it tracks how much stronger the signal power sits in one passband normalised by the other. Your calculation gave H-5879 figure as 0.86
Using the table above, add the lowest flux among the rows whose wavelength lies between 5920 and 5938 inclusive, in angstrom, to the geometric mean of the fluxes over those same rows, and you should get 16.9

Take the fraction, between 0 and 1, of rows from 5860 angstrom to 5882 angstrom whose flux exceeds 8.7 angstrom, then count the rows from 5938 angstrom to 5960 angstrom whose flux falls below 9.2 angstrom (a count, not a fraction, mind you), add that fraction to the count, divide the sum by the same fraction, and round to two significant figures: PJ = 2.4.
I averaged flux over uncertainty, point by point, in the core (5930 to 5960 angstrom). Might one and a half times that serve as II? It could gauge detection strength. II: 29.5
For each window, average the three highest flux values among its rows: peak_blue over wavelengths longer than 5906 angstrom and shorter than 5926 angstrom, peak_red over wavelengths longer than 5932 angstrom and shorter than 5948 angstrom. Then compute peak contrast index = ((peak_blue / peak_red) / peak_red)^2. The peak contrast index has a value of 0.0090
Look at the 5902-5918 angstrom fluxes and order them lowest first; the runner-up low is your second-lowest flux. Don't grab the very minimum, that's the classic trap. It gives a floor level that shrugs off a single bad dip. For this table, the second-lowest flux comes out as 8.839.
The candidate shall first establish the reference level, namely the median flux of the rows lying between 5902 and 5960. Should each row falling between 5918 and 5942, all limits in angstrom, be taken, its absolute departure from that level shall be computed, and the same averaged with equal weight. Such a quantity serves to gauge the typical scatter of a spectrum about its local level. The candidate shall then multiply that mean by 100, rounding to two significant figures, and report 54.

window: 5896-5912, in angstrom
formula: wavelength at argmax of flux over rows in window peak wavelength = 5910.0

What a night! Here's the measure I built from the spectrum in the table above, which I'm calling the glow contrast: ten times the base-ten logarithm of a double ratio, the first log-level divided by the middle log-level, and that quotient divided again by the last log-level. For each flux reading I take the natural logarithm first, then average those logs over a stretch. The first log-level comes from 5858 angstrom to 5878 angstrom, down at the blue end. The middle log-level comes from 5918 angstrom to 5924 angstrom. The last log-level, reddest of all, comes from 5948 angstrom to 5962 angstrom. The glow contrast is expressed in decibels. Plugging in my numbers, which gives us -3.4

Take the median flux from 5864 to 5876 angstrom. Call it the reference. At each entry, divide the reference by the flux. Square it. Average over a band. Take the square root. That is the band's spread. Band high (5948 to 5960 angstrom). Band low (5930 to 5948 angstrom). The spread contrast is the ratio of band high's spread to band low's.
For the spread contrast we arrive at 1.02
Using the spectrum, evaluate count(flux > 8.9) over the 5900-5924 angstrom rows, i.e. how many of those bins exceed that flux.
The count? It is 4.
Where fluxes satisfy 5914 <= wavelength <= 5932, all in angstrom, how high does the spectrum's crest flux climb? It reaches 9.374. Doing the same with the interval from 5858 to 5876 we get 9.496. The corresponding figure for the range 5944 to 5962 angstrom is 10.02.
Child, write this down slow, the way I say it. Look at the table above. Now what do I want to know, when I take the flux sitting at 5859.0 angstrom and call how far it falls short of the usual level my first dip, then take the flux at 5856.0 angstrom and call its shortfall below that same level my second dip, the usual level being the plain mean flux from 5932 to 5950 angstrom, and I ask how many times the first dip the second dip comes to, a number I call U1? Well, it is 1.7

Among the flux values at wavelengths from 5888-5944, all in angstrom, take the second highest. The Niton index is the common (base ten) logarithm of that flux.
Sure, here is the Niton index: 0.991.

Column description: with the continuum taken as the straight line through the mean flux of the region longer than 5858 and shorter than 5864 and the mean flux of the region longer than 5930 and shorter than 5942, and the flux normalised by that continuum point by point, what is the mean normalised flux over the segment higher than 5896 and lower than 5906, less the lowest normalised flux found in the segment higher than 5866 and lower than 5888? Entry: 0.0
